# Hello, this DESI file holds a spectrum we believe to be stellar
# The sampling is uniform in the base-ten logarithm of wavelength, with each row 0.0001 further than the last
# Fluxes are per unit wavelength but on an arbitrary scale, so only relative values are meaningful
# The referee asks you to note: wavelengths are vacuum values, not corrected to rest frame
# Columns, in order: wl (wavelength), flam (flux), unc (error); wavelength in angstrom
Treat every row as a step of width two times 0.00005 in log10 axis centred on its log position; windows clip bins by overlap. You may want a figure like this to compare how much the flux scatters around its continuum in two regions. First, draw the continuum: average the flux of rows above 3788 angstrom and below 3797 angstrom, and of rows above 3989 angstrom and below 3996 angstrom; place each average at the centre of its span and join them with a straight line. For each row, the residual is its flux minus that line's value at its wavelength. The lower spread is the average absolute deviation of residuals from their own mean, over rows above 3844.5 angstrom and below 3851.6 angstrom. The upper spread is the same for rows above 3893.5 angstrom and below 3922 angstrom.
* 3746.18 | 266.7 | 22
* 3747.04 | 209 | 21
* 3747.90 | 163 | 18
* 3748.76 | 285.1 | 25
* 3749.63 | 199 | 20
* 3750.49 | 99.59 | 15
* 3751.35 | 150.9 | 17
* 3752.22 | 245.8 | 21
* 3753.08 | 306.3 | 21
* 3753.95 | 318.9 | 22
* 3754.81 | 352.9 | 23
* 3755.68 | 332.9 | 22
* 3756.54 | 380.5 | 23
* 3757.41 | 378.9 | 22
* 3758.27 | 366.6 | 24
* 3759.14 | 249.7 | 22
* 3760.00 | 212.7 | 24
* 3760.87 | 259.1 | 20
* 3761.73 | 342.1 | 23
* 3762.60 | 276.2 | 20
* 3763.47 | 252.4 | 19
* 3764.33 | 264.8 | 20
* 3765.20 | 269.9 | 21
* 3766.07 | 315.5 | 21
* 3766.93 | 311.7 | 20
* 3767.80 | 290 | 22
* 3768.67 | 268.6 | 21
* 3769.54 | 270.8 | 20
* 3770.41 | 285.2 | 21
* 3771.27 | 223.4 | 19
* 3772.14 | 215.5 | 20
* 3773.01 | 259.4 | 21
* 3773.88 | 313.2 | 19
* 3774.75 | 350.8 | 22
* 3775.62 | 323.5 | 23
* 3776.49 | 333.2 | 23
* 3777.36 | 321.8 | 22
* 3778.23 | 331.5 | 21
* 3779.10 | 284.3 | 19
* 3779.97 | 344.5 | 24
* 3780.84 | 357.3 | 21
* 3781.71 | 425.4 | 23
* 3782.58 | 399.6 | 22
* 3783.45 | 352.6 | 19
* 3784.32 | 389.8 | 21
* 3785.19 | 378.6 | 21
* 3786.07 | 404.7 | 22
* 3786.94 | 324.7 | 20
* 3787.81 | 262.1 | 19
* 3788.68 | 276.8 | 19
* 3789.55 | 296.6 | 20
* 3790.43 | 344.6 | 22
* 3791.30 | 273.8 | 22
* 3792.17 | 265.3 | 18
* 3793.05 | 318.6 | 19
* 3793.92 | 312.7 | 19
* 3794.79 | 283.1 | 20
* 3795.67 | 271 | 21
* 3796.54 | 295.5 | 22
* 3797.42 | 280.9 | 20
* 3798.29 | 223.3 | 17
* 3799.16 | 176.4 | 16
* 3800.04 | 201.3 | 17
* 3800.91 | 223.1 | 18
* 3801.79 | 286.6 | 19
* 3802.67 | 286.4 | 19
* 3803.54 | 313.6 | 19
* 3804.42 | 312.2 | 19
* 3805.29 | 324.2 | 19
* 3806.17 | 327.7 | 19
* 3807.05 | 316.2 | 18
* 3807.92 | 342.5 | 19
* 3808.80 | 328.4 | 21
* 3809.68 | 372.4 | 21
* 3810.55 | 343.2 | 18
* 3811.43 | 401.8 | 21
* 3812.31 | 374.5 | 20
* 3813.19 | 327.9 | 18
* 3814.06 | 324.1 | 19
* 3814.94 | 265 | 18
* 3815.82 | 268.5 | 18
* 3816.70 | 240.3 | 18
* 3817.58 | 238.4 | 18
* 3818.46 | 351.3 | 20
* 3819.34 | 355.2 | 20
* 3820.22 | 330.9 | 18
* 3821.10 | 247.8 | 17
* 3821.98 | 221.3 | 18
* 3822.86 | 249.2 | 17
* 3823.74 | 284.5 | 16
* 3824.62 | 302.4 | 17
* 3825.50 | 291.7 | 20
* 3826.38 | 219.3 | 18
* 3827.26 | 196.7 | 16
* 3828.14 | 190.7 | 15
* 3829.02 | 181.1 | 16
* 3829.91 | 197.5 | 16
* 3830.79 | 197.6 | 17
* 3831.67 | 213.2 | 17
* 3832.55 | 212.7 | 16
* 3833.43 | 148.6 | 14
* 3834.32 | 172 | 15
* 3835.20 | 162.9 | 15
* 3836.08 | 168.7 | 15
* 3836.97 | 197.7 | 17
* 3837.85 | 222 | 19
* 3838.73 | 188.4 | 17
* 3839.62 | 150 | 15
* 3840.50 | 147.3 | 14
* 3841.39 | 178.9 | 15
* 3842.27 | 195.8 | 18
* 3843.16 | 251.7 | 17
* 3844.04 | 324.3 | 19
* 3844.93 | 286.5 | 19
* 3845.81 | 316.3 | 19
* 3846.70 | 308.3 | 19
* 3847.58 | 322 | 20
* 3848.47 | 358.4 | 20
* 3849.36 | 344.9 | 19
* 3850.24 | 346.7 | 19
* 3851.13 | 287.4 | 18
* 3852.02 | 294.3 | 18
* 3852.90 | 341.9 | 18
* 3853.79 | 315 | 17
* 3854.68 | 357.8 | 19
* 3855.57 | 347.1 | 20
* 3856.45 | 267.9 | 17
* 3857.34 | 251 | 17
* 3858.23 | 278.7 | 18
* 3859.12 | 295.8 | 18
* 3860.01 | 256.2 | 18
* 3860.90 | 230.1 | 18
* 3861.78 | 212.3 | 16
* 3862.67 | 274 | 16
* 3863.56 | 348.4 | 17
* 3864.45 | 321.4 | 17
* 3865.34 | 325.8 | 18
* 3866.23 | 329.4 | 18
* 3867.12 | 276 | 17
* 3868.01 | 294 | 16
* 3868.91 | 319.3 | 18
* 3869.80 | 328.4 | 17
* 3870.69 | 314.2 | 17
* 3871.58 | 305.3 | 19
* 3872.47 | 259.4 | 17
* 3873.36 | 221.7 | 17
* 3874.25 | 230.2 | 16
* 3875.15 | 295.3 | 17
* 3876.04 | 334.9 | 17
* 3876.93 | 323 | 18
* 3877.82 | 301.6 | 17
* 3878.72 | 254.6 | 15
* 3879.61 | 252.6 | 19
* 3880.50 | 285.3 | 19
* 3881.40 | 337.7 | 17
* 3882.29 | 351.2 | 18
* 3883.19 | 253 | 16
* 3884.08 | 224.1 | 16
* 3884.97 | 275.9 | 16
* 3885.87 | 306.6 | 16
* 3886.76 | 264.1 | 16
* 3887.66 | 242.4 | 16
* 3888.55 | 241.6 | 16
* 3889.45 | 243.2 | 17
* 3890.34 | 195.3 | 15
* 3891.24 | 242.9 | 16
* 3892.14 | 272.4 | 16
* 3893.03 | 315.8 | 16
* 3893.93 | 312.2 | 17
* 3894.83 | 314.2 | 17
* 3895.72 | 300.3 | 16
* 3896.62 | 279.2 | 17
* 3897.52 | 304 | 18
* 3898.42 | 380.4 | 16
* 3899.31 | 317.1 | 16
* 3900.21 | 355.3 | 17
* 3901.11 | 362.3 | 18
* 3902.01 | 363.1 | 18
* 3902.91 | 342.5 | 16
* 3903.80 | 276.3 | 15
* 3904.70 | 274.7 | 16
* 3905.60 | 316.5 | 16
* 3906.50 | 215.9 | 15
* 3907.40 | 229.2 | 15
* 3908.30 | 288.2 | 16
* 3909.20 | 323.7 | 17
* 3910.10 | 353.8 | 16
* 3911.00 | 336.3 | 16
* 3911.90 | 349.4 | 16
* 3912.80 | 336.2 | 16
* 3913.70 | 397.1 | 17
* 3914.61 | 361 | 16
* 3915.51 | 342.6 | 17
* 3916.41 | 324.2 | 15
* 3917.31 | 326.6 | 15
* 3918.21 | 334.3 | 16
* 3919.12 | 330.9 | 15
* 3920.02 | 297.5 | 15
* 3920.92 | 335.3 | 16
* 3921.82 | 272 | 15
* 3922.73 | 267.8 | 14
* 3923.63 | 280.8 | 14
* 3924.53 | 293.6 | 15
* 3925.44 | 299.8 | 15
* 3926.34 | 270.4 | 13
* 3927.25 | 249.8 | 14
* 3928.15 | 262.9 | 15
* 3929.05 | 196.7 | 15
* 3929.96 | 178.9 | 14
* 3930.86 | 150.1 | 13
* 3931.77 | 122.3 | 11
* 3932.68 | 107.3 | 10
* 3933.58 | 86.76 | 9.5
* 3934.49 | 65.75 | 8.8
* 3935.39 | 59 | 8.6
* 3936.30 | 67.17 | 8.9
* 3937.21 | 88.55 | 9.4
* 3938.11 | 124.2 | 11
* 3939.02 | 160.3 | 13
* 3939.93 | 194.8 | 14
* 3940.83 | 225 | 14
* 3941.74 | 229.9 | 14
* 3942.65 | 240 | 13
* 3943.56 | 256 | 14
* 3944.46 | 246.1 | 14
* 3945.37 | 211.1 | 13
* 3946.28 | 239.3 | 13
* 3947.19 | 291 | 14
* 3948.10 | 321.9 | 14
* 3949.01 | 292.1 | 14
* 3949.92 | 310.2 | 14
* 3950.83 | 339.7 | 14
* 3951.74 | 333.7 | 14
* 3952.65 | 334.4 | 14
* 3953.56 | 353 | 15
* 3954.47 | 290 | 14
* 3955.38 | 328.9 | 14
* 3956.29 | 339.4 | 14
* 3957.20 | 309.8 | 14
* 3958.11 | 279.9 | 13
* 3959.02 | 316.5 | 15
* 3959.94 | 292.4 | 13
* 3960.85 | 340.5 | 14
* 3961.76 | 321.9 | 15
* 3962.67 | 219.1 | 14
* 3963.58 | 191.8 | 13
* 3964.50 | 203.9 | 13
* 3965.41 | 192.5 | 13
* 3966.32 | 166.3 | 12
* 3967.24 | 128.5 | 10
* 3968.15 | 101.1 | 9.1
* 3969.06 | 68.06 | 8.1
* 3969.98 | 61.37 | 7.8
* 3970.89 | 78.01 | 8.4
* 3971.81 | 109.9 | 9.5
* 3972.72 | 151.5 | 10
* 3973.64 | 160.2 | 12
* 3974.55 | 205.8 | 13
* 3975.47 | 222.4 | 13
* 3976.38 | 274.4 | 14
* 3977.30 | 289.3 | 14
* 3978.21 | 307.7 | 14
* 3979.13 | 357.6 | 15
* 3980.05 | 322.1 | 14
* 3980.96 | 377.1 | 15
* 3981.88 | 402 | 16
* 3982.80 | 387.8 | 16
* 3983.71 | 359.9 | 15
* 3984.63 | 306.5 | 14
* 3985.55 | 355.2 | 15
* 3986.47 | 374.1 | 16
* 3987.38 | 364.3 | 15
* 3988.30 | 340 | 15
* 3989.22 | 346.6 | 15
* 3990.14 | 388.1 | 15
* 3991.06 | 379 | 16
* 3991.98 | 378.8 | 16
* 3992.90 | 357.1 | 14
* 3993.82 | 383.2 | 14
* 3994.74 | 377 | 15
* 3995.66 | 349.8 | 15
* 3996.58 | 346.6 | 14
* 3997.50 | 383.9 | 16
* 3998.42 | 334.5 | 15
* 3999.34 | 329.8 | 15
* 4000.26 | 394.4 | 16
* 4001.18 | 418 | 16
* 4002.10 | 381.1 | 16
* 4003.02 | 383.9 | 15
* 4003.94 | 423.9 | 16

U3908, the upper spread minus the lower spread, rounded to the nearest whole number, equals 8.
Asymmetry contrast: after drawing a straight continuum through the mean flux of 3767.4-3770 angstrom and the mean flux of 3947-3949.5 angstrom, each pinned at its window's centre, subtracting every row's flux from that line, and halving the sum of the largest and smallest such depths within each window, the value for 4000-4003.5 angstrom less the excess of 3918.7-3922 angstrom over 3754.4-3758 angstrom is -167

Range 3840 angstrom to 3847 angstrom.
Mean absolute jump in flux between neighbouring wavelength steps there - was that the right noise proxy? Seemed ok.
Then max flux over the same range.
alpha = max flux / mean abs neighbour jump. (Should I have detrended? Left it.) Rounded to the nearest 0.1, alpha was 9.0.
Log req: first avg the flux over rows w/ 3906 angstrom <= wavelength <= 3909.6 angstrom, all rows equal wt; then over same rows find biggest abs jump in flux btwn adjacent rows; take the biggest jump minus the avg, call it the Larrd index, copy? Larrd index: -205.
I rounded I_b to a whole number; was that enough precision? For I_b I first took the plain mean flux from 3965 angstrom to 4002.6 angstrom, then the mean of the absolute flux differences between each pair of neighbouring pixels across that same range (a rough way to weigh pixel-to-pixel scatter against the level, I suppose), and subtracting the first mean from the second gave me -266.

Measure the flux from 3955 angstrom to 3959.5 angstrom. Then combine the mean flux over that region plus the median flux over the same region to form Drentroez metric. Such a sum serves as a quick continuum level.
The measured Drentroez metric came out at 631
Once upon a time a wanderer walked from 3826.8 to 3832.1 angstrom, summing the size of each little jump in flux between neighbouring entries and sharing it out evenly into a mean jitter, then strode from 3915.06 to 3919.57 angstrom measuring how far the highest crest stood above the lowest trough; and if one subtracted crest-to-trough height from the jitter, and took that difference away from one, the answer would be 10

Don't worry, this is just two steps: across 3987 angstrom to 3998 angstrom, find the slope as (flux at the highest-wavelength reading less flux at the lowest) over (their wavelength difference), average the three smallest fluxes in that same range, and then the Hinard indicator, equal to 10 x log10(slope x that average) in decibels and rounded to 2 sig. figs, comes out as 28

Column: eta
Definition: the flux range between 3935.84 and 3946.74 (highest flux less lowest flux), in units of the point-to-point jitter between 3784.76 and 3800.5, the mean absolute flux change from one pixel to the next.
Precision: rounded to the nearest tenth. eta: 5.4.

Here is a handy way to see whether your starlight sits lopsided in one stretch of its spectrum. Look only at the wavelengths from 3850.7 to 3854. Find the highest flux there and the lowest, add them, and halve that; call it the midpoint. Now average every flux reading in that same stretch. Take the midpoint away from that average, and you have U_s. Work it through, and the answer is -5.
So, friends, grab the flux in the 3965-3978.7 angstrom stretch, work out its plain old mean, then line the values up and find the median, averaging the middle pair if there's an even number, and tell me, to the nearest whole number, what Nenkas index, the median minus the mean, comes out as -8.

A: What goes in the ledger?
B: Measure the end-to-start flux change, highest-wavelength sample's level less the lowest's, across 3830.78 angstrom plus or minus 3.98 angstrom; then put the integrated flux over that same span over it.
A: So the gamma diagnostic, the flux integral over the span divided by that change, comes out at -61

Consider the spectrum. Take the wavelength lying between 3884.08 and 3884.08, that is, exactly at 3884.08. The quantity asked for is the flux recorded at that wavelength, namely 224.1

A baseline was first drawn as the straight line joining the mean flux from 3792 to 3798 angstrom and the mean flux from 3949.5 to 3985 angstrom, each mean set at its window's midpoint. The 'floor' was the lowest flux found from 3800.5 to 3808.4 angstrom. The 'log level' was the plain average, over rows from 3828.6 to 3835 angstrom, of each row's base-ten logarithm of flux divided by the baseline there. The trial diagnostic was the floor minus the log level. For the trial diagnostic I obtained 223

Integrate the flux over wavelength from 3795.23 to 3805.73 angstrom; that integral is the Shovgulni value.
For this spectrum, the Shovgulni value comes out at 2796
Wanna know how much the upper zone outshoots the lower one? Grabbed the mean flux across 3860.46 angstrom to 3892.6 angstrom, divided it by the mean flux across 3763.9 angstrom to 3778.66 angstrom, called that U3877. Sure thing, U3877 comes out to 1.0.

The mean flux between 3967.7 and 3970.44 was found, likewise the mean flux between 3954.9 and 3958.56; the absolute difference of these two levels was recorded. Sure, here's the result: 238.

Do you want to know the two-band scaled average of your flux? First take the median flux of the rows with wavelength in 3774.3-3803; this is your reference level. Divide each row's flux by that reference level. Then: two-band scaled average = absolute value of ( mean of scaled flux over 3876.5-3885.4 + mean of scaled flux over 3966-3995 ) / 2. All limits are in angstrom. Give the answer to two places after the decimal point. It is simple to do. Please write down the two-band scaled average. 0.90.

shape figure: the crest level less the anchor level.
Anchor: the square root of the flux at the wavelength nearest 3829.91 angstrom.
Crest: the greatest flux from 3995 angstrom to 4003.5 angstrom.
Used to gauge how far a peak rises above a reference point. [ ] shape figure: 404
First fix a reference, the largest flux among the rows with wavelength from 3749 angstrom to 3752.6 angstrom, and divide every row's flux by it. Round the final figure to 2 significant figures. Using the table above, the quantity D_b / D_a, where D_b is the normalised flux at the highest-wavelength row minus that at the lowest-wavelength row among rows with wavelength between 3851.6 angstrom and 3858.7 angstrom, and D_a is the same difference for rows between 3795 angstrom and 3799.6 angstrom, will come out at 0.16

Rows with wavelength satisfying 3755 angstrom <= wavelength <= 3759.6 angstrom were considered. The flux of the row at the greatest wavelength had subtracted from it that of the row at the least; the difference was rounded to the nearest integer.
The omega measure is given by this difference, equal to -83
